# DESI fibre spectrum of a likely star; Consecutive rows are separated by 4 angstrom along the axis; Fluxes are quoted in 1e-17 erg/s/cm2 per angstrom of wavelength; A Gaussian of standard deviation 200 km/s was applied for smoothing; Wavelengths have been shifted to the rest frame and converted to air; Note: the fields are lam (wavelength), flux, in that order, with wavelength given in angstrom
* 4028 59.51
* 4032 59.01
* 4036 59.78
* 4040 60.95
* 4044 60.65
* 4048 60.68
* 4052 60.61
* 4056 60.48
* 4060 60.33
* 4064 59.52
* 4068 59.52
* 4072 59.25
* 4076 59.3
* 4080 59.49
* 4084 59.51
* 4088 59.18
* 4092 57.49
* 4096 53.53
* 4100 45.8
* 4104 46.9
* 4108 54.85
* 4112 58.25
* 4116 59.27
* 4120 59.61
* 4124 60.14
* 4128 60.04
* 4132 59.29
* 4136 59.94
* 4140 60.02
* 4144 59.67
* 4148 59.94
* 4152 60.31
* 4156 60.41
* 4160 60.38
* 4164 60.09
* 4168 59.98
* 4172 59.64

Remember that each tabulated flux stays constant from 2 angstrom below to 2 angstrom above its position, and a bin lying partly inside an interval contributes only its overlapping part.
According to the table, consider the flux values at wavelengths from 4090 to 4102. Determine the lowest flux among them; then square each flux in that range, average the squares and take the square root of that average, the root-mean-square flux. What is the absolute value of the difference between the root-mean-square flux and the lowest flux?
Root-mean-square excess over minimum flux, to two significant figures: 6.7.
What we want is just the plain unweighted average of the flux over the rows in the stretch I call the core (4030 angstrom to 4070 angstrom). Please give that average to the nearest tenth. 60.2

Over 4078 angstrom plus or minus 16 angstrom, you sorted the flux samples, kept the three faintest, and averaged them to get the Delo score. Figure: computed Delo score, 58.6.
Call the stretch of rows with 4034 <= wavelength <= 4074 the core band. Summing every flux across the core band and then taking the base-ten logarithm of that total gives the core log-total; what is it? 2.78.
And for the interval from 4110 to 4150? 2.78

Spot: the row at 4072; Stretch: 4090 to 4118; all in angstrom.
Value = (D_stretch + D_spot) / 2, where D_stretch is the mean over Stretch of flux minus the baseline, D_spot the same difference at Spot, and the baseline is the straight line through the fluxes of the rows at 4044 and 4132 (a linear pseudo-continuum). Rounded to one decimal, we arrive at -3.5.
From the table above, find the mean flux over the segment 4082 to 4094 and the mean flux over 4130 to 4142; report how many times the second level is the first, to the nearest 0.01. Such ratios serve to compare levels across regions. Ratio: 1.02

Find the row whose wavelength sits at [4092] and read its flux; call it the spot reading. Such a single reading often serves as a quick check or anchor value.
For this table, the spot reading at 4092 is 57.49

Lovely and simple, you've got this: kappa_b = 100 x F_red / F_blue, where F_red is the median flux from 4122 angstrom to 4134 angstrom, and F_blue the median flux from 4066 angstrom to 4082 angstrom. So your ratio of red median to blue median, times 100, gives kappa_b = 101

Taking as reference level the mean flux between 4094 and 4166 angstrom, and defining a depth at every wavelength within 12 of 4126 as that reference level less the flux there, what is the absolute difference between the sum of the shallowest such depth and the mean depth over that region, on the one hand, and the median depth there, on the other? 2.4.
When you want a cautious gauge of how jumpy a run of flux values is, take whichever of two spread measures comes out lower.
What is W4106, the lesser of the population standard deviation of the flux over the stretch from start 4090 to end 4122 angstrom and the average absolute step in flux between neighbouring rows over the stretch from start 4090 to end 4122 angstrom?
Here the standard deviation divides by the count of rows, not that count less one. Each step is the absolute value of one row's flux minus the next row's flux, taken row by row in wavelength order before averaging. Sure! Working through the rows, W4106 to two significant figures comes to 3.6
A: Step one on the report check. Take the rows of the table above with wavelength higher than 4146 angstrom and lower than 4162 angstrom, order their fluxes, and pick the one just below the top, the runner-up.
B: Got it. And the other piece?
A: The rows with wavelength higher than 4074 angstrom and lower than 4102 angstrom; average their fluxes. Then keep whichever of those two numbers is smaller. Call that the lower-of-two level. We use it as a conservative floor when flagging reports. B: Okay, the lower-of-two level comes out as 56.3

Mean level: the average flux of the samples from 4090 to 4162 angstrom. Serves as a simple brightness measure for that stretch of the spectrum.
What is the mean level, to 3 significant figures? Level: 57.5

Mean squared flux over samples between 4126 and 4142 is 3579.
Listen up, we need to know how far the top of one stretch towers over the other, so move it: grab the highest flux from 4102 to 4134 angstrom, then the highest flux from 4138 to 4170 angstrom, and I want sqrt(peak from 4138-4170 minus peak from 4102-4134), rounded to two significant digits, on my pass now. 0.52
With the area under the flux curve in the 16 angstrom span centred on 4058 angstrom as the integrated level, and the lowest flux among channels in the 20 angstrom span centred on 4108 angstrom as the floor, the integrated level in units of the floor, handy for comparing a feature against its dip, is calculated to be 21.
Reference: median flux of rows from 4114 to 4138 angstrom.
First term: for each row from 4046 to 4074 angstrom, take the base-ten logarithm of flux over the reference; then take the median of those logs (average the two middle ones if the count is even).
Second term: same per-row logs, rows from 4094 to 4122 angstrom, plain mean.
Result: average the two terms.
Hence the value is -0.021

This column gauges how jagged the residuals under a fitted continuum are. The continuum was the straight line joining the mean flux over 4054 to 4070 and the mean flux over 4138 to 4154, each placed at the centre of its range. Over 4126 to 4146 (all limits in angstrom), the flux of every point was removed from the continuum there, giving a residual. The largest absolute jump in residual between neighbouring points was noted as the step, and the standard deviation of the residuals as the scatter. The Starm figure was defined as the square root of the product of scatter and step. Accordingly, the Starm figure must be 0.5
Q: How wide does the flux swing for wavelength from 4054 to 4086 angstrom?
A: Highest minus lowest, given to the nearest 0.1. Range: 1.2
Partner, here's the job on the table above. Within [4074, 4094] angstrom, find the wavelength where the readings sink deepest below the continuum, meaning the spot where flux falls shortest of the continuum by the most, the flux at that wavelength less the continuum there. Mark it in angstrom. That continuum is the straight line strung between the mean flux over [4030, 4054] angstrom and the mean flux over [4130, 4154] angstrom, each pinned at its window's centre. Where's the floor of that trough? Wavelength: 4092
